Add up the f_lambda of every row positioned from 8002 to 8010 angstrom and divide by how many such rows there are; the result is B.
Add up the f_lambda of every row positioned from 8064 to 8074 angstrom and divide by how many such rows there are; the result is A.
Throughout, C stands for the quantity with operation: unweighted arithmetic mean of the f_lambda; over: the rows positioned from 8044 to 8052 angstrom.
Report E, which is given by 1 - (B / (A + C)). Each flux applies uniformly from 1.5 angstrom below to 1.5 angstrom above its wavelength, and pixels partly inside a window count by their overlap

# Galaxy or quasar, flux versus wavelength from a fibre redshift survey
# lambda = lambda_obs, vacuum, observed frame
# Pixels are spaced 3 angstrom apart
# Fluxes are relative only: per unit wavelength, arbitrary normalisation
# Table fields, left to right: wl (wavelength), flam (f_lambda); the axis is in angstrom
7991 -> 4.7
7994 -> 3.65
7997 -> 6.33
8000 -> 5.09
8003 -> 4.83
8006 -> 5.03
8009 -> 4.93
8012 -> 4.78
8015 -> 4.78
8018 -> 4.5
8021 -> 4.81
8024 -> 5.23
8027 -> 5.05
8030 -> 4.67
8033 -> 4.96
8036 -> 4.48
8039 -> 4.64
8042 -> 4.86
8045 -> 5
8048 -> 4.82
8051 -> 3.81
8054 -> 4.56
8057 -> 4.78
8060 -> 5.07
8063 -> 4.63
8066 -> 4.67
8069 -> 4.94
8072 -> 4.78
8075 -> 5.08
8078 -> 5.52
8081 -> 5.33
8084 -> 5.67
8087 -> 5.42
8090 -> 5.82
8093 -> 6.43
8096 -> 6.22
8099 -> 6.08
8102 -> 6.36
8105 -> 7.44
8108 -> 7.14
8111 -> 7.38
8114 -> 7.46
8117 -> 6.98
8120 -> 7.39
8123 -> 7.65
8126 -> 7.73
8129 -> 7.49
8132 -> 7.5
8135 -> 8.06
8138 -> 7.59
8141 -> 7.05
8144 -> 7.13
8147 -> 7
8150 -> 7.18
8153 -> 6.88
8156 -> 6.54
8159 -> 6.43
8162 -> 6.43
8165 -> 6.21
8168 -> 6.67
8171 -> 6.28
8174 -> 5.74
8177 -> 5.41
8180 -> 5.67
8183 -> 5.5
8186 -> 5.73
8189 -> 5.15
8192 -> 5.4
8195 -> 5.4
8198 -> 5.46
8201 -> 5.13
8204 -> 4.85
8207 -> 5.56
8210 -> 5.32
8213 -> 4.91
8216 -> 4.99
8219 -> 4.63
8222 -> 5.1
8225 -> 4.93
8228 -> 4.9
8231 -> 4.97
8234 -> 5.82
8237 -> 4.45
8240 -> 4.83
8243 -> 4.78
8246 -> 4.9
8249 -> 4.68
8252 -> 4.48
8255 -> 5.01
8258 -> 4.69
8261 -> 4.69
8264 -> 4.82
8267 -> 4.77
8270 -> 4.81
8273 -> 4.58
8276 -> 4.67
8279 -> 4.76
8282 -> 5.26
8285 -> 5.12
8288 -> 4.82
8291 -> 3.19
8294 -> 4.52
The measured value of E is 0.47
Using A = 4.8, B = 4.93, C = 4.54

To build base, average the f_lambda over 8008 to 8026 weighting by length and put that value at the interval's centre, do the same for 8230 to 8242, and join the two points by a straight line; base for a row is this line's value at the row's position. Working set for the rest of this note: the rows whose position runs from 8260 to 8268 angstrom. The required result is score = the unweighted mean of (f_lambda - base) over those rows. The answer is -0.27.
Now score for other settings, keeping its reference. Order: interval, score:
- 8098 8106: 1.72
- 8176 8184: 0.56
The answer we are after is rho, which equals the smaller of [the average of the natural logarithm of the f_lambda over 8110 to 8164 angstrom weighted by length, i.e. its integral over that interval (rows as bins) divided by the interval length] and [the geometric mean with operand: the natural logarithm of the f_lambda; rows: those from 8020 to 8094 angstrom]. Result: 1.60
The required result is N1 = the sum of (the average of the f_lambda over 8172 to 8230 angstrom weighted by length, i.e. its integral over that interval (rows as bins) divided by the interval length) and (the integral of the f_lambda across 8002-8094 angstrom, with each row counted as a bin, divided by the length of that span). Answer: 10.2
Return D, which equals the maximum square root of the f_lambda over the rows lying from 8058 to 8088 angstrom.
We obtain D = 2.38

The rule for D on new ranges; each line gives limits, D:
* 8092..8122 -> 2.73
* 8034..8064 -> 2.25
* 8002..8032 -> 2.29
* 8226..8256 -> 2.41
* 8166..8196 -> 2.58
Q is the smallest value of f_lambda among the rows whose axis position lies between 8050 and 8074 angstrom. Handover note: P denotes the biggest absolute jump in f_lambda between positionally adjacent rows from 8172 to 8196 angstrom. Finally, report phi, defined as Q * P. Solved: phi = 2.2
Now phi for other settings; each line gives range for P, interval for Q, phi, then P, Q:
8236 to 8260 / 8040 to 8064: 2.0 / 0.53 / 3.81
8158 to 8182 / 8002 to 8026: 2.4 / 0.54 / 4.5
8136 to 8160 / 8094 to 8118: 3.3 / 0.54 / 6.08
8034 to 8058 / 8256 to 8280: 4.6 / 1.01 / 4.58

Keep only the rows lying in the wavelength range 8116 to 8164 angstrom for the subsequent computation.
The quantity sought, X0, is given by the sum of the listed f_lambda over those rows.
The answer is 115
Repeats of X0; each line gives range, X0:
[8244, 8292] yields 75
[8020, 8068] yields 76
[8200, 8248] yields 80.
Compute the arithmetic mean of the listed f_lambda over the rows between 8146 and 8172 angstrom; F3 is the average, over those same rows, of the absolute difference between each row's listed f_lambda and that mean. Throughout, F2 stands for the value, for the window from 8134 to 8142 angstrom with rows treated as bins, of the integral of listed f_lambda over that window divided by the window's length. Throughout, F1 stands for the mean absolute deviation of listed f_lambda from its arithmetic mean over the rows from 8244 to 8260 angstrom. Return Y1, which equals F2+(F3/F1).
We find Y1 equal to 9.3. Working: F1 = 0.162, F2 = 7.6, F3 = 0.27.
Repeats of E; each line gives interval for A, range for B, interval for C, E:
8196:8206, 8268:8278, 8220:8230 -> 0.54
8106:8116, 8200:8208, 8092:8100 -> 0.62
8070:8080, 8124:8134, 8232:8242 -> 0.25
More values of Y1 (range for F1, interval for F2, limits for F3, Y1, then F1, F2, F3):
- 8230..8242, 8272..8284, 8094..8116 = 6.2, 0.401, 4.8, 0.56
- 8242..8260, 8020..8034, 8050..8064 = 7.1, 0.140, 4.9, 0.31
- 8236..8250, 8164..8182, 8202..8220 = 8.0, 0.130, 6.0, 0.26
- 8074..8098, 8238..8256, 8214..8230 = 5.1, 0.353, 4.8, 0.12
